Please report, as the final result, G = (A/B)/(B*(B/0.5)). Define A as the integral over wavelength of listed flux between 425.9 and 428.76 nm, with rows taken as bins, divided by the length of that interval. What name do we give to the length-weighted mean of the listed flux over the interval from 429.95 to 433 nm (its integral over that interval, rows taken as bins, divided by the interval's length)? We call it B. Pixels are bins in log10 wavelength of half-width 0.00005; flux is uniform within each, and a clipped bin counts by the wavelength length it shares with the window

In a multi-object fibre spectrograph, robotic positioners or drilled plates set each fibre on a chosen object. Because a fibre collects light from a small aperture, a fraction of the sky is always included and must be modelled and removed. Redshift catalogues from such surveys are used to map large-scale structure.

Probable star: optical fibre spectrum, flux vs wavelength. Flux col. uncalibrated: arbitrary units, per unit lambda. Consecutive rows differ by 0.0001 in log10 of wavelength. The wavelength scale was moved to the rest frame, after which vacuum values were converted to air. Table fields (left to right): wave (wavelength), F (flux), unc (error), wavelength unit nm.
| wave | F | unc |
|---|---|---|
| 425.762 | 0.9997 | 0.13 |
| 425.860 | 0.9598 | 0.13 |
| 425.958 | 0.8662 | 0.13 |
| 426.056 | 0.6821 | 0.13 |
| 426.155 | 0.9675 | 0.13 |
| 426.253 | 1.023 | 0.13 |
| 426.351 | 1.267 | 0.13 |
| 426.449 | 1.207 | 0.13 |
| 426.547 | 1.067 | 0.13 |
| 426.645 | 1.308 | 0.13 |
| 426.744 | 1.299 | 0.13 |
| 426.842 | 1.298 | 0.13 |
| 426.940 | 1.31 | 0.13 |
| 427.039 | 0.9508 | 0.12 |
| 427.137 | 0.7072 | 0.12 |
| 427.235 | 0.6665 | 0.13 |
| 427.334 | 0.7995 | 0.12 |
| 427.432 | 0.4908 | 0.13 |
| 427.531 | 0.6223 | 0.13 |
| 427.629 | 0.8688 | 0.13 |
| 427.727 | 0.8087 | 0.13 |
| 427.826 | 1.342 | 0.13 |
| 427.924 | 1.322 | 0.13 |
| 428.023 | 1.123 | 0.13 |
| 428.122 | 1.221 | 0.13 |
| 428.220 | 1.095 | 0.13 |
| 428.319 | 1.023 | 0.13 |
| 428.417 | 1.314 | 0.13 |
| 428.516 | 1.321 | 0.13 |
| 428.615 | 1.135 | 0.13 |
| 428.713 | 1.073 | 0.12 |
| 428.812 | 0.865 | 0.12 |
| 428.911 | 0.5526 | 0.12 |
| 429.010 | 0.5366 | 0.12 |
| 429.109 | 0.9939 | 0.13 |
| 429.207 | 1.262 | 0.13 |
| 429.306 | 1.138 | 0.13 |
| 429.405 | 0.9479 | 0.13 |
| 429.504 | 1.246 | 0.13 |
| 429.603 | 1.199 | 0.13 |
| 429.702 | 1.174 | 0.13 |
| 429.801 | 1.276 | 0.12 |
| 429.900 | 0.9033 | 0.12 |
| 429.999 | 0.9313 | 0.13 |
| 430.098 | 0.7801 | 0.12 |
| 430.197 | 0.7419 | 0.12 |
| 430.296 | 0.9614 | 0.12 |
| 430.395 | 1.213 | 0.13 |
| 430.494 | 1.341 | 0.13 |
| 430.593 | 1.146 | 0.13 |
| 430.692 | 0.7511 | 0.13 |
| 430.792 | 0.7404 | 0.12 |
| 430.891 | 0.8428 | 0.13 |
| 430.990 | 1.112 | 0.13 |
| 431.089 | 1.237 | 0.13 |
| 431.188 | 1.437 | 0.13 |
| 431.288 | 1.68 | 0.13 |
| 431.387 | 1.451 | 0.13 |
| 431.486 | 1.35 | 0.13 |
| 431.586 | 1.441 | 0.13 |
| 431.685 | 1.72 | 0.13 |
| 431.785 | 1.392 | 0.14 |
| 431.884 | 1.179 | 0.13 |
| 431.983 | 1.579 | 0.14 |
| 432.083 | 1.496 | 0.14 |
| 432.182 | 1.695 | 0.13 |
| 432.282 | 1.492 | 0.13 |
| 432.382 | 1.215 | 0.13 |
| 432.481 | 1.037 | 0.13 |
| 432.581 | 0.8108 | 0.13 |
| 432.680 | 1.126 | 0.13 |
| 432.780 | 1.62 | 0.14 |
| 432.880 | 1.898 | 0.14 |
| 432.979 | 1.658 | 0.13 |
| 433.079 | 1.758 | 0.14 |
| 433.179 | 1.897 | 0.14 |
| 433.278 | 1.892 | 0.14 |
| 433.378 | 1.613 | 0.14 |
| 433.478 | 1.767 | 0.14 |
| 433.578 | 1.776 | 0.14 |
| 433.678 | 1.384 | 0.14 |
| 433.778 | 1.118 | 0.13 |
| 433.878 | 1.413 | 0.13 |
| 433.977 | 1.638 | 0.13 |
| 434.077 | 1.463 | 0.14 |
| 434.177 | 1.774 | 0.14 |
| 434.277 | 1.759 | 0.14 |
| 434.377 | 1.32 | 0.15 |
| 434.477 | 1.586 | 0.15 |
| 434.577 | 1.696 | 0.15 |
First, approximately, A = 1.04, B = 1.3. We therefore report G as 0.3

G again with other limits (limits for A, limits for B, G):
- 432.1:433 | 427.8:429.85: 0.5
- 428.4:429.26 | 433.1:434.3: 0.1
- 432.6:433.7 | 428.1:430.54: 0.7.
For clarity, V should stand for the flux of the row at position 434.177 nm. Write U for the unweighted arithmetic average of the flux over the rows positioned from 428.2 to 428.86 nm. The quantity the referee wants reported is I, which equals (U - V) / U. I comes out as -0.59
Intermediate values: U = 1.12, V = 1.774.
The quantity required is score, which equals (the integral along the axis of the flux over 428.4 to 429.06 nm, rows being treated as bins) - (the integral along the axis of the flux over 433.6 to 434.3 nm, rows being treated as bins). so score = -0.4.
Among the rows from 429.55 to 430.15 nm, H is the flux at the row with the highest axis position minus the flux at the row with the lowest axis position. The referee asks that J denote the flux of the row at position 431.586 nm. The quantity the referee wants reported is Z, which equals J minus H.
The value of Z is 1.9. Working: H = -0.4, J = 1.441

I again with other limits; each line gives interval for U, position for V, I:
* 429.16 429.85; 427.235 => 0.43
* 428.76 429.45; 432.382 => -0.35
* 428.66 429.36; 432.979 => -0.81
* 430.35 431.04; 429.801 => -0.25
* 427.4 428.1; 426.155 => -0.03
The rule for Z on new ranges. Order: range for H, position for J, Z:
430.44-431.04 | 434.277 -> 2.0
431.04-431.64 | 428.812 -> 0.7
